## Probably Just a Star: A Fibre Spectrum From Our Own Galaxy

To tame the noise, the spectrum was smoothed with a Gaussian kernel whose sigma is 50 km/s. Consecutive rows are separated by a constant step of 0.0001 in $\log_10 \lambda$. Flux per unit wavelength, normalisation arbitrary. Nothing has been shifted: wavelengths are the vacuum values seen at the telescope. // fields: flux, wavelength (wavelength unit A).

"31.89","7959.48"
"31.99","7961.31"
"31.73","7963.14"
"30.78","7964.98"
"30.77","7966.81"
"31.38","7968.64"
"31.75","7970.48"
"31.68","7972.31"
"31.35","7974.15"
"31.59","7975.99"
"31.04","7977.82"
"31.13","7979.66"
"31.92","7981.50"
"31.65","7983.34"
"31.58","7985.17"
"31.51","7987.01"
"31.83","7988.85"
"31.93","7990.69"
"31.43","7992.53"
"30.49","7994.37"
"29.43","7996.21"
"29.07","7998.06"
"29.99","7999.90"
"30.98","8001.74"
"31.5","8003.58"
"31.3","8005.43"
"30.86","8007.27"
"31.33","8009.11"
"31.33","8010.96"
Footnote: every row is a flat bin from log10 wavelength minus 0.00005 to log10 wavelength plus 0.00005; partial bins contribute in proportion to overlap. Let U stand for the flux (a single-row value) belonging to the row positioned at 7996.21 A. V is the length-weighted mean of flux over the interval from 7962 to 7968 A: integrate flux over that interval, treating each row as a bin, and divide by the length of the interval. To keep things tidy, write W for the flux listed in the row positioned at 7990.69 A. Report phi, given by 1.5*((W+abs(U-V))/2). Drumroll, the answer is 25.3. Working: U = 29.43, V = 31.2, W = 31.93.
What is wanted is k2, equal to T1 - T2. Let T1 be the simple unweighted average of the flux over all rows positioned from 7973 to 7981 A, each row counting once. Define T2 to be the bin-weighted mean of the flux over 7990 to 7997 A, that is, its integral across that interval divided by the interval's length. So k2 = 0.46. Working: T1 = 31.3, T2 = 30.8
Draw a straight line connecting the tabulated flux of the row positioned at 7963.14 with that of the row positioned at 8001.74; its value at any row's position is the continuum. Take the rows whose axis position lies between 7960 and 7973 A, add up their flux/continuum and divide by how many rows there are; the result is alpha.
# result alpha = 0.99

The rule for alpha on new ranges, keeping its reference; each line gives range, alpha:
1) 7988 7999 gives 0.99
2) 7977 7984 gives 1.00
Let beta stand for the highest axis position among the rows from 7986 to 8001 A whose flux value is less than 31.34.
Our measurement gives 7999.90 A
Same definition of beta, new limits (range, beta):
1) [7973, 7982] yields 7979.66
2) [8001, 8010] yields 8009.11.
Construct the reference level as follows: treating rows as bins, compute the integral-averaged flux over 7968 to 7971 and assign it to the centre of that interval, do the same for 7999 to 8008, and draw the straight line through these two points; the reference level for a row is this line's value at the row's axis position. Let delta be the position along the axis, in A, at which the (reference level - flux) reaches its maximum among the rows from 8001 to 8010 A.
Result 8007.27 A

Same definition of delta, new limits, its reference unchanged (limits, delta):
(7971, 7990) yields 7977.82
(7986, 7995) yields 7994.37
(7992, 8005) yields 7998.06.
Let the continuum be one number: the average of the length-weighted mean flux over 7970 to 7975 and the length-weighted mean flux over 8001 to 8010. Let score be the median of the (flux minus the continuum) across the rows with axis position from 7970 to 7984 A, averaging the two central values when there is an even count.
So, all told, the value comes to 0.2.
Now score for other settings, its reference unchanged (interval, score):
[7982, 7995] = 0.2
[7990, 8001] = -1.2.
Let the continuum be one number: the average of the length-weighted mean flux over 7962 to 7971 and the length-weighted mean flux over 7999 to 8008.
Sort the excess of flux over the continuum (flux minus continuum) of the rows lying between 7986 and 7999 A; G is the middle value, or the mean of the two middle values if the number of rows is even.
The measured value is 0.32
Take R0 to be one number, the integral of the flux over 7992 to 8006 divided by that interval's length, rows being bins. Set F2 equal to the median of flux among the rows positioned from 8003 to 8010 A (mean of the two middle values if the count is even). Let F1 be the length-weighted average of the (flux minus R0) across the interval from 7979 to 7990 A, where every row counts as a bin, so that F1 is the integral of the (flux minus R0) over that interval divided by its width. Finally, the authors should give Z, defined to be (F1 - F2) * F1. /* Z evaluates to -35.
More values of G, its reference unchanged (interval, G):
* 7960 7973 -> 0.57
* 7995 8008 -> -0.25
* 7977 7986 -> 0.47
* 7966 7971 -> 0.27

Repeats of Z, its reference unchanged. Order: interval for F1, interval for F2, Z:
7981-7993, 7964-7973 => -37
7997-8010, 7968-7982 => -8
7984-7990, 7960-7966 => -36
